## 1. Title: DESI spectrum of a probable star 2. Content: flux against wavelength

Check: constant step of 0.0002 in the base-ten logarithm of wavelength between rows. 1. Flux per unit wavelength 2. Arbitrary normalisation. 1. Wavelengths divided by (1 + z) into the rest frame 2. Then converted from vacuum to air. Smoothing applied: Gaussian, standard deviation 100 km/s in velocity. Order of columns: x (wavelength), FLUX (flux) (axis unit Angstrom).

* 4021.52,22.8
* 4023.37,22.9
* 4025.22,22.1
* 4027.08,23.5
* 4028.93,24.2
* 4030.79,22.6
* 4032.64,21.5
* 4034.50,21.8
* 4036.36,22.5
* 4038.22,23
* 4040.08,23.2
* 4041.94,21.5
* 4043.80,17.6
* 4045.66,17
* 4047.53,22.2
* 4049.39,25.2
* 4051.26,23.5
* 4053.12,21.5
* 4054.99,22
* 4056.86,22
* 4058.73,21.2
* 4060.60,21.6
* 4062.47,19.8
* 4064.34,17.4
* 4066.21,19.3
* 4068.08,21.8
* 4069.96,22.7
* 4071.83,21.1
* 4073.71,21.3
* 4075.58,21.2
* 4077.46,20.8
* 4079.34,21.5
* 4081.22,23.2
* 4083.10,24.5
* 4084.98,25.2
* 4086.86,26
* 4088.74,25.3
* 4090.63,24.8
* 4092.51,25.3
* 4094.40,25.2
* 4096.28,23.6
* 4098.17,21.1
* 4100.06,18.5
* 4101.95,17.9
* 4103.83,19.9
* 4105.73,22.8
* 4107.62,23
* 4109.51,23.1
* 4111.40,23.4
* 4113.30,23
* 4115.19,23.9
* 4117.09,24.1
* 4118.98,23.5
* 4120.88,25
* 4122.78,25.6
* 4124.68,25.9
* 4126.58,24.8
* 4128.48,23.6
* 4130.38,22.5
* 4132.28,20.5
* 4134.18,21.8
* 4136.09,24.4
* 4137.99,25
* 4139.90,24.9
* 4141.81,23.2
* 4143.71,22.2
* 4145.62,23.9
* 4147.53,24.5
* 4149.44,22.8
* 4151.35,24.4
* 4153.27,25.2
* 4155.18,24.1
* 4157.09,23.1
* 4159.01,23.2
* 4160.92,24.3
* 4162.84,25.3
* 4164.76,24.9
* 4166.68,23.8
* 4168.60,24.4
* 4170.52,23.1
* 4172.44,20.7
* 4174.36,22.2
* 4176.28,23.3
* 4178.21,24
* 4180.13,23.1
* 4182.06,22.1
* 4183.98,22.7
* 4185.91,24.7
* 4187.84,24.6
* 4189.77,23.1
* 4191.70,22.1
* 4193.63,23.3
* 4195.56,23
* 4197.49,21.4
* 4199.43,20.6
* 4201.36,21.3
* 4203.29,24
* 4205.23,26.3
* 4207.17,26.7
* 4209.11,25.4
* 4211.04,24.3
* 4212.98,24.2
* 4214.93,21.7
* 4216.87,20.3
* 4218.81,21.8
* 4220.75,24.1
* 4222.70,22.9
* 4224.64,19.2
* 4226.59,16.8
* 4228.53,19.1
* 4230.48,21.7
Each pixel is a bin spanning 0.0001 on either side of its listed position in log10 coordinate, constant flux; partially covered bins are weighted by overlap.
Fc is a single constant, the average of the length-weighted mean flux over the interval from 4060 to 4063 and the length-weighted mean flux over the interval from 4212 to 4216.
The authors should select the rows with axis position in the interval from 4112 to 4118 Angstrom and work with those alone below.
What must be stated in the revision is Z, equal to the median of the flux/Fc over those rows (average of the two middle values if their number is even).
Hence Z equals 1.10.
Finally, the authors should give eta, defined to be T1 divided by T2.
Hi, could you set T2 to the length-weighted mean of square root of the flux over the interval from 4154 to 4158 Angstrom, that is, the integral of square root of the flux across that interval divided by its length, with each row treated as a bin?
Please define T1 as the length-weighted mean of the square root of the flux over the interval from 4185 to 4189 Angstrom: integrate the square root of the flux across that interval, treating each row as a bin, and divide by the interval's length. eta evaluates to 1.02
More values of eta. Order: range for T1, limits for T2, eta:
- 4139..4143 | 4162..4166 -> 0.98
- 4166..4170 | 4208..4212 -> 0.98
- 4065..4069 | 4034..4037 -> 0.96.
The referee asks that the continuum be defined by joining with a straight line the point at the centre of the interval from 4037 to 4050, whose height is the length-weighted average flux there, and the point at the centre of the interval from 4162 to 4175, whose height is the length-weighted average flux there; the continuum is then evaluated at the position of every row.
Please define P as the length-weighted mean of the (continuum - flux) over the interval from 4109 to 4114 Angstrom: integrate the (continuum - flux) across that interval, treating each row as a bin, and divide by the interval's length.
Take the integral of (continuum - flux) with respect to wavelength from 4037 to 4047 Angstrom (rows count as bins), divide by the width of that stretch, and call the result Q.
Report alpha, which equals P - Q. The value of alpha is -1.4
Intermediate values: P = -0.7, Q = 0.7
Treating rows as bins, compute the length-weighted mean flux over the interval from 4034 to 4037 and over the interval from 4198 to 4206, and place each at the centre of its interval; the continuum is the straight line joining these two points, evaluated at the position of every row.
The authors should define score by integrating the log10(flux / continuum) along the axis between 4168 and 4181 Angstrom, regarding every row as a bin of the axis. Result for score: 0.036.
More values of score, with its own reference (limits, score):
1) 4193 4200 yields -0.105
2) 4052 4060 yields -0.084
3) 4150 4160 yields 0.237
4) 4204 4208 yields 0.242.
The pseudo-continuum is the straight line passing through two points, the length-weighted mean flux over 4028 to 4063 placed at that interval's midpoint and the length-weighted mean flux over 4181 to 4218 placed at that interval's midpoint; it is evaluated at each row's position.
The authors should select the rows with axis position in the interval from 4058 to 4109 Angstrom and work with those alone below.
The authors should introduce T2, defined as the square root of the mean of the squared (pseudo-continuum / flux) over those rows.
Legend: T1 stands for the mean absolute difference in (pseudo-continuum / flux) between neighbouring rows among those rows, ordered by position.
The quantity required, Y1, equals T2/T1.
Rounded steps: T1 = 0.061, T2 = 1.02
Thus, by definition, 17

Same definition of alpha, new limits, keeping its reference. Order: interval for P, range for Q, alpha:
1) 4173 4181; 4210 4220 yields -1.2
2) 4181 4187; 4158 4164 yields 1.5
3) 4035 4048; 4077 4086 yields 1.5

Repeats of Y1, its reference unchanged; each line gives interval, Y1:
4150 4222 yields 20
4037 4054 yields 9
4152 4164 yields 28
